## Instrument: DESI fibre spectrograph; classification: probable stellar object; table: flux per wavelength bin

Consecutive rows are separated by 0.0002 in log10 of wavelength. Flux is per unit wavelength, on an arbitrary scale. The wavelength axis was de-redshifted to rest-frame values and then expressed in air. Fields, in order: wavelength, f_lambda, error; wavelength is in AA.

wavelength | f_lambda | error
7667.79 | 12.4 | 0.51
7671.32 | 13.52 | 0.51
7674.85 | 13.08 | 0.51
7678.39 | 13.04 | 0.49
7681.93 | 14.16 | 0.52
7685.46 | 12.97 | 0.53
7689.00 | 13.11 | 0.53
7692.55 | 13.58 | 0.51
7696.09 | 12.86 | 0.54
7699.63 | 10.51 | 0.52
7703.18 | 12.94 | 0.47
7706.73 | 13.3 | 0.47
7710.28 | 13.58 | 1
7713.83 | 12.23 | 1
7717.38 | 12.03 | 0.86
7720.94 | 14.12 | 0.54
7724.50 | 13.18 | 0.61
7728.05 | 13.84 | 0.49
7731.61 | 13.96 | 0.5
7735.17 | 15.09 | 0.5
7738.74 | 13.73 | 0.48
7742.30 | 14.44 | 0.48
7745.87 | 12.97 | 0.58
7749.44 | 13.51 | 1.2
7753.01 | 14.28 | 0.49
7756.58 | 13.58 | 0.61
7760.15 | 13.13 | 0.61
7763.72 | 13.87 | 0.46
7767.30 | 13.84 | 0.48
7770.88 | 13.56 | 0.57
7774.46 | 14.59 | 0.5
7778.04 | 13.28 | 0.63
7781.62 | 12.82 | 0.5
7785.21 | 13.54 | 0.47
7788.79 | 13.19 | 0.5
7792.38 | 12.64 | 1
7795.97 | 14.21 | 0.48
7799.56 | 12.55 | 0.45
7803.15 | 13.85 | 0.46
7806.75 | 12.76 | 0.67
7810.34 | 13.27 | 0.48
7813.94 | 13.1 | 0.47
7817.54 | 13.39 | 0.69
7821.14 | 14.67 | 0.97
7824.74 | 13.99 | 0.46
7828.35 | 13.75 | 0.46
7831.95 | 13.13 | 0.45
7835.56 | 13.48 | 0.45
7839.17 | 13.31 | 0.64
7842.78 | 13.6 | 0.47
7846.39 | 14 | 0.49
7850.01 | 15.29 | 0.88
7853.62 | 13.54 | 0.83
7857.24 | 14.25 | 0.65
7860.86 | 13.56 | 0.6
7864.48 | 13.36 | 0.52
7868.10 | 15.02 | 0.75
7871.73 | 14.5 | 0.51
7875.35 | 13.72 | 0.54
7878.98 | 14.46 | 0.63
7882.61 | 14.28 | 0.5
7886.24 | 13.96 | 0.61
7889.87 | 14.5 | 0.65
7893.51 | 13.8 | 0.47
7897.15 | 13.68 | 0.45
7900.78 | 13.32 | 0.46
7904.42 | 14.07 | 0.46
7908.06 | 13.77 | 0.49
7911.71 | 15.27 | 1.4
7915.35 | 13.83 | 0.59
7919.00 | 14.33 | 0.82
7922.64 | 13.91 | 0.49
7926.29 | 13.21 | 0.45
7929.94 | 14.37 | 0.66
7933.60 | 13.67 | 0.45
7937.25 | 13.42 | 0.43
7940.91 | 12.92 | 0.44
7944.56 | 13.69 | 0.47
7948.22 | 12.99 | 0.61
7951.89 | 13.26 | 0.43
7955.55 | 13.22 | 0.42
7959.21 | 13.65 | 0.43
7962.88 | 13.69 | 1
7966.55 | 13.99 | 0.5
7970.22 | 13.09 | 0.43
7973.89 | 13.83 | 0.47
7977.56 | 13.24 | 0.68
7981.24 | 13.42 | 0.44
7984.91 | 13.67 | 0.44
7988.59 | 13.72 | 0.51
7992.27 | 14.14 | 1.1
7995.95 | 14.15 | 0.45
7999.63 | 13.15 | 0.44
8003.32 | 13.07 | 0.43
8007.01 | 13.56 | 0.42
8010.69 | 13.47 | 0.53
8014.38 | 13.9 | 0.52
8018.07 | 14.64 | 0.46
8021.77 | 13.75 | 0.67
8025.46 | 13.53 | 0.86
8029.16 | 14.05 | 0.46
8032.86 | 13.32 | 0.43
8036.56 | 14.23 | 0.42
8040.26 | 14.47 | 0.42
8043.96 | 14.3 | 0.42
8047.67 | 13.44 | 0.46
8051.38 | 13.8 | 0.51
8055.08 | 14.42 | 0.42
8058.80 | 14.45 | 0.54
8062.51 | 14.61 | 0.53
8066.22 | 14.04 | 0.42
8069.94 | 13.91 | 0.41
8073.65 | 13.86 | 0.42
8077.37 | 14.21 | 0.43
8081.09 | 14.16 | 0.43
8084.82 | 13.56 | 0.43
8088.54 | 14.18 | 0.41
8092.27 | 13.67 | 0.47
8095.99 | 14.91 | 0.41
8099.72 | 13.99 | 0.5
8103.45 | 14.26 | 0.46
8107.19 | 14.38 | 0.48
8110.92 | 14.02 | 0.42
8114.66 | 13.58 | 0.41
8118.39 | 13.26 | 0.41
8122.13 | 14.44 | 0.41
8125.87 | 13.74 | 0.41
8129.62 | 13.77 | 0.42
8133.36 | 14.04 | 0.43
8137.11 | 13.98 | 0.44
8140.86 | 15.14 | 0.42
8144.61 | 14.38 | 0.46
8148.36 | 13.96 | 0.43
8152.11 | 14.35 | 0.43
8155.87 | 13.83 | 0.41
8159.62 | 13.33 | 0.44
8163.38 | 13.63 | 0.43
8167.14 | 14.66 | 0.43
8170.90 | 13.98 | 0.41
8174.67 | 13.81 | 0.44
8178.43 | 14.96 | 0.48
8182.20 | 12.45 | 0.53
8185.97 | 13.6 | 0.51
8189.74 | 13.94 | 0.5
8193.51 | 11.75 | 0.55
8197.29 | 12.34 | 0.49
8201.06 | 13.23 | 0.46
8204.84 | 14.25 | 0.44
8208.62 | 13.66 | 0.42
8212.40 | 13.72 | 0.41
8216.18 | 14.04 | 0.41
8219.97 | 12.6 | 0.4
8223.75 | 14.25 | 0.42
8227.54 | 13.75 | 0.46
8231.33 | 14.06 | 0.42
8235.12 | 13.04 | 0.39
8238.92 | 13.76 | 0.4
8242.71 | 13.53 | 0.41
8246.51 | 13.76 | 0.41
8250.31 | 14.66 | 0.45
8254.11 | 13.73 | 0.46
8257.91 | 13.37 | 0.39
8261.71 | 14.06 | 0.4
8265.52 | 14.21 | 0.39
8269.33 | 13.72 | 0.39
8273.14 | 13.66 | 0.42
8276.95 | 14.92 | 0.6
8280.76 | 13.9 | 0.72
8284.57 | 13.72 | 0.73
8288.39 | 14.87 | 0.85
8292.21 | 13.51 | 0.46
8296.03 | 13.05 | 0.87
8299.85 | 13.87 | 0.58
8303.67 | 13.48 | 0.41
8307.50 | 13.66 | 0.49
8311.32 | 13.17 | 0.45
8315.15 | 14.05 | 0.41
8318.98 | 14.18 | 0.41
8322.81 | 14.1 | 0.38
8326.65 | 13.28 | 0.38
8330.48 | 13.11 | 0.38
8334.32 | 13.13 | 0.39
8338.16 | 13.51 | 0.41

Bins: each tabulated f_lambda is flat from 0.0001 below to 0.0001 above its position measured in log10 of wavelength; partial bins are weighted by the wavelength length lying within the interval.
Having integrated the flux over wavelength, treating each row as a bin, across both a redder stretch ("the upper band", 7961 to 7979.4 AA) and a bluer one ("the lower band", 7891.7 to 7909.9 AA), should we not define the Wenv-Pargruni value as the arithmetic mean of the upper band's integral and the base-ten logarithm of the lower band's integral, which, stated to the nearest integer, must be 126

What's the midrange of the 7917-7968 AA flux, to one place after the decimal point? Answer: 13.6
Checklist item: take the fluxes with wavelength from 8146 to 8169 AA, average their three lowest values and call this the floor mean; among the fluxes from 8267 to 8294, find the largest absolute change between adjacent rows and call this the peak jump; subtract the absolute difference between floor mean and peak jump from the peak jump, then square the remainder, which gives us 118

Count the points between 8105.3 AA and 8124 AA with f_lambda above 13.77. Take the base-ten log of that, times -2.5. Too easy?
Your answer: -1.2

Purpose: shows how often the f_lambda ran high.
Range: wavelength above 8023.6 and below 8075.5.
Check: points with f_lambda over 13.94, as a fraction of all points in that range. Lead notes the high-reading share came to 0.571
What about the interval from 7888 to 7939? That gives 0.357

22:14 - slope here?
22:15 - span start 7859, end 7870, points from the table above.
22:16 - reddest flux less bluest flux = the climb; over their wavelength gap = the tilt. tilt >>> 0.20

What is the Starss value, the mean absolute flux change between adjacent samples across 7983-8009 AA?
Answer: 0.34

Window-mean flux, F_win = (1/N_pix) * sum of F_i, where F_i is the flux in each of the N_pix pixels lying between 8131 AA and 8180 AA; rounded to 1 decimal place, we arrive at 14.2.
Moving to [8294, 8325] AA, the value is 13.7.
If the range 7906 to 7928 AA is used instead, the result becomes 14.1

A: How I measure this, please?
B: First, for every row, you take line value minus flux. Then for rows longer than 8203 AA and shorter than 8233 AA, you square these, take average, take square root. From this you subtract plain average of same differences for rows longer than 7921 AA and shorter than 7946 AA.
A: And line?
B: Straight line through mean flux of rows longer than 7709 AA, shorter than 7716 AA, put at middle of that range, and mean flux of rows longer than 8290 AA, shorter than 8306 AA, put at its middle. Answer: 1.1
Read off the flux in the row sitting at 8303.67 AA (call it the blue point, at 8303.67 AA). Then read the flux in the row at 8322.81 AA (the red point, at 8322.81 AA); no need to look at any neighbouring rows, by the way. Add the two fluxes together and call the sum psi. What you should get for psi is 27.6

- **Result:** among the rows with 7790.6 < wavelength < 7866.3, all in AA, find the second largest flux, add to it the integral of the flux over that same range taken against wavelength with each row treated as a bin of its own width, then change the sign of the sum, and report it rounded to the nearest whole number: -1045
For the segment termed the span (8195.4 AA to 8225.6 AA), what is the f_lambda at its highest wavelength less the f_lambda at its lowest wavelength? 1.9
